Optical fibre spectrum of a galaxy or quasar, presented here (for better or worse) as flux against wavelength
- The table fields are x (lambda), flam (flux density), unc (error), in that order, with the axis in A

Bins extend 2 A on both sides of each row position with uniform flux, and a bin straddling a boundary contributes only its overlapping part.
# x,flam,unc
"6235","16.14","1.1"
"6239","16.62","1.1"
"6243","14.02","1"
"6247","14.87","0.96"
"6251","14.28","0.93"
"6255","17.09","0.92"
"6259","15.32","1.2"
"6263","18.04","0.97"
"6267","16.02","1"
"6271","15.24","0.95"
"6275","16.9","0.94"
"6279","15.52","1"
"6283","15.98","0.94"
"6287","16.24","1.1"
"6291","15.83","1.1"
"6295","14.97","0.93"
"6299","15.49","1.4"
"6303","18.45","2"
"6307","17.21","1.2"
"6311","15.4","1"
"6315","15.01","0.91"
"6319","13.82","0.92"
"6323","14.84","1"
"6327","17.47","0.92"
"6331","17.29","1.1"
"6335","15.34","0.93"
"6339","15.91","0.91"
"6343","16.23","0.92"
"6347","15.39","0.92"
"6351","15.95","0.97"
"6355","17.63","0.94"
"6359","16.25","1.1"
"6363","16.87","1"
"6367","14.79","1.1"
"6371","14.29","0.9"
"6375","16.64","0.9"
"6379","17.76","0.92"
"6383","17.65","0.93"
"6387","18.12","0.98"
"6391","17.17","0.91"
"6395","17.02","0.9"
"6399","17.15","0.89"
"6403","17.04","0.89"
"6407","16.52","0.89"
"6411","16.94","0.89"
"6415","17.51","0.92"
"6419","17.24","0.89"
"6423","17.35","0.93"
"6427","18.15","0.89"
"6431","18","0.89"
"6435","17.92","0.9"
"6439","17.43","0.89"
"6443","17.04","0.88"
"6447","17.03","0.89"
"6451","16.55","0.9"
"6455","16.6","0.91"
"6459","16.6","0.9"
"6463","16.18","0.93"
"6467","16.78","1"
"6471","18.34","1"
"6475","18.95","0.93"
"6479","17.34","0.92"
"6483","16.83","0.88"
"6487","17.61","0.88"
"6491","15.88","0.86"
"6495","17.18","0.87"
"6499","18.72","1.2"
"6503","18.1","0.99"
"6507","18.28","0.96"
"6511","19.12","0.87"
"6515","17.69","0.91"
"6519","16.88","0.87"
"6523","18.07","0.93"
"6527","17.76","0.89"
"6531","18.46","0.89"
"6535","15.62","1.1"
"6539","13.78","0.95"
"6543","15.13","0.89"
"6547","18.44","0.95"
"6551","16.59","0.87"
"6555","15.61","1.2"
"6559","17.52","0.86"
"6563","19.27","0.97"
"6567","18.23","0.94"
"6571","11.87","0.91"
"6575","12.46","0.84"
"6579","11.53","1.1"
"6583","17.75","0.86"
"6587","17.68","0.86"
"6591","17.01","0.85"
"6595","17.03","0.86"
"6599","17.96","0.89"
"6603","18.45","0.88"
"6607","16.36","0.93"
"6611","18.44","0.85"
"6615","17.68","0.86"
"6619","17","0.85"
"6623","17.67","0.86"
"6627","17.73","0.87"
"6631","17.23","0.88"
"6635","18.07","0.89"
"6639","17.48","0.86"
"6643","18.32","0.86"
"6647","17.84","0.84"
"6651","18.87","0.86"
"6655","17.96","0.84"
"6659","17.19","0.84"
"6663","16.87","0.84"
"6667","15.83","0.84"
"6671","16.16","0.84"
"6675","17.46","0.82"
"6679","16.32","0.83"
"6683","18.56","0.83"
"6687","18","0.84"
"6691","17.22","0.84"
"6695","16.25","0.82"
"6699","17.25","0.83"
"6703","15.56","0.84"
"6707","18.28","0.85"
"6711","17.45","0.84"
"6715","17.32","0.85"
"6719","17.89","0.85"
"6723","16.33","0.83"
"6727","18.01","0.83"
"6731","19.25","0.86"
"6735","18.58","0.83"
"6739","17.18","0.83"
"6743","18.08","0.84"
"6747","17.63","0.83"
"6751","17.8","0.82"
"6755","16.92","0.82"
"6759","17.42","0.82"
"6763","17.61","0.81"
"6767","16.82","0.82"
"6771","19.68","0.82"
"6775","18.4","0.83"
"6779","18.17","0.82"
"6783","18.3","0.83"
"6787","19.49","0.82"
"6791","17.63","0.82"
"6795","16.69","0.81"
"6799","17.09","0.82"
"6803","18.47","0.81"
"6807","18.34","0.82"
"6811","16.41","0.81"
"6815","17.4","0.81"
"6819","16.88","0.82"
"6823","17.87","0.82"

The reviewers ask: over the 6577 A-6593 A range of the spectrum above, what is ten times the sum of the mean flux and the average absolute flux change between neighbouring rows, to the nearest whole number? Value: 183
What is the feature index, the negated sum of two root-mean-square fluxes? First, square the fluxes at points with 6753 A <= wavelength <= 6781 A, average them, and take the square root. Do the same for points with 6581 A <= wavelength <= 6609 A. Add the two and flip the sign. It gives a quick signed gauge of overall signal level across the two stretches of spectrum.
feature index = -35.4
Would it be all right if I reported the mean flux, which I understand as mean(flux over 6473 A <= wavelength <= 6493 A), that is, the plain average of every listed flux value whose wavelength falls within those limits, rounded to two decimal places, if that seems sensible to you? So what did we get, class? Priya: 17.32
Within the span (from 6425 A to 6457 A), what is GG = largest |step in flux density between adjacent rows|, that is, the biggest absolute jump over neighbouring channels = 0.5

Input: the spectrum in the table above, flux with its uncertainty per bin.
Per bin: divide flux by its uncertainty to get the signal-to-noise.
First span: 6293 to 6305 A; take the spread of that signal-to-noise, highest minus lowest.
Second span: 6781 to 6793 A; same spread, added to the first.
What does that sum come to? 9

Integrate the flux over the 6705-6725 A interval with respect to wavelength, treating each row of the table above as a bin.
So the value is 349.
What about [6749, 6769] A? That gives 346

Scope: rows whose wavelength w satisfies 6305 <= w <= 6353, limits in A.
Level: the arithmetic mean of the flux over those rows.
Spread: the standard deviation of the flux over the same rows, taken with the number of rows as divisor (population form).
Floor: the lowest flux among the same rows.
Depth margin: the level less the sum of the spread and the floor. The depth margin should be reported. 1.0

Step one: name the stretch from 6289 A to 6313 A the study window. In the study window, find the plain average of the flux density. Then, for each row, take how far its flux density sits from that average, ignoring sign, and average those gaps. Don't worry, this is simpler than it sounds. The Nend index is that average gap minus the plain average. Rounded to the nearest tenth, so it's -15.2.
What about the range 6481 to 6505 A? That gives -16.6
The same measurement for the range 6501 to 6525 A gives -17.5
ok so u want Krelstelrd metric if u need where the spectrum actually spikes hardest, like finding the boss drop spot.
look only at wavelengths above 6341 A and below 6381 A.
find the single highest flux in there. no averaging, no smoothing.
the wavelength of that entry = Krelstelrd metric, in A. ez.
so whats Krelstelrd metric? 6379 A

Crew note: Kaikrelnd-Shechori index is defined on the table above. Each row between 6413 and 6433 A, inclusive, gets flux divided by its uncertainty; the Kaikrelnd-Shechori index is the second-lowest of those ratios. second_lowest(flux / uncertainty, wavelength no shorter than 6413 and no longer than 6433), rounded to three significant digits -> 19.0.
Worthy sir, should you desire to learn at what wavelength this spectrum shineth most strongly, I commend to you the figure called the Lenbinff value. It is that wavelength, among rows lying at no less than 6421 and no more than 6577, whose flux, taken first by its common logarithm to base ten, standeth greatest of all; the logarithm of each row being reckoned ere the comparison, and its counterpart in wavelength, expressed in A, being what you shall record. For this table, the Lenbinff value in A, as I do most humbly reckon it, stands 6563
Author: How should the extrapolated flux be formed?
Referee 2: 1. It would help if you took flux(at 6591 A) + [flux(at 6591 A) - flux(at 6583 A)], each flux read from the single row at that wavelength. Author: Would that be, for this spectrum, 16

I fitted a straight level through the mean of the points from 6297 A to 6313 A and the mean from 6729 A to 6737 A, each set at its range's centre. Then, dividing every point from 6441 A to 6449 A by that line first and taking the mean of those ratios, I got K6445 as 0.980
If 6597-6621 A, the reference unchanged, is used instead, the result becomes 0.967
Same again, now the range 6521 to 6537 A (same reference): 0.980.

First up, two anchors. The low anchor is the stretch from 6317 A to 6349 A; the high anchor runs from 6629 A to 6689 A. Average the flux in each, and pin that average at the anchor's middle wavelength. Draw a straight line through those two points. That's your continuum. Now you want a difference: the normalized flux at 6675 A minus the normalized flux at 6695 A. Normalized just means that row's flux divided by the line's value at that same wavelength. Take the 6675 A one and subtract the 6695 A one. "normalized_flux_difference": 0.07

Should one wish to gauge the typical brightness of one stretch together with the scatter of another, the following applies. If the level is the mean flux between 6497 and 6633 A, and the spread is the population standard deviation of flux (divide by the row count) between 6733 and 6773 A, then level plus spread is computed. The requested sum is 17.8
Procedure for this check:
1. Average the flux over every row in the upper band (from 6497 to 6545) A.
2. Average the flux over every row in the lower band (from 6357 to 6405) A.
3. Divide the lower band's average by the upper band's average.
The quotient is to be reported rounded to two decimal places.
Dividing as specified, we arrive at 0.97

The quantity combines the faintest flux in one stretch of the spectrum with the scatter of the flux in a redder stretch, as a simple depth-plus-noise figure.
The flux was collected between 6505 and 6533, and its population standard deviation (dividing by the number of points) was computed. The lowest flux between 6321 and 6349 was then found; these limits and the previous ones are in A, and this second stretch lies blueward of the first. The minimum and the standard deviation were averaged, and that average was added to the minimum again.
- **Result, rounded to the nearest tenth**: 22.6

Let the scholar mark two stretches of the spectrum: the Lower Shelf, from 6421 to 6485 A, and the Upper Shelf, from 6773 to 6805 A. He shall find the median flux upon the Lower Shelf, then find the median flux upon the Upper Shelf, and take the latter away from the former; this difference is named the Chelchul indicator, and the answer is -1.0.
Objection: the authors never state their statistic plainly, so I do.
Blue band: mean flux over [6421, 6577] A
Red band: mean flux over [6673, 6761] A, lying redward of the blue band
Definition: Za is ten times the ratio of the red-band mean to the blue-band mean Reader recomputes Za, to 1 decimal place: 10.3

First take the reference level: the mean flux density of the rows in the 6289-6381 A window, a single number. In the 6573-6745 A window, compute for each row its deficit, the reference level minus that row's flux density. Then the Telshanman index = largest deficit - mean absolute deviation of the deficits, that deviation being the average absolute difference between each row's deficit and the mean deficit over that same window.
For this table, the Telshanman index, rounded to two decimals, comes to 3.59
